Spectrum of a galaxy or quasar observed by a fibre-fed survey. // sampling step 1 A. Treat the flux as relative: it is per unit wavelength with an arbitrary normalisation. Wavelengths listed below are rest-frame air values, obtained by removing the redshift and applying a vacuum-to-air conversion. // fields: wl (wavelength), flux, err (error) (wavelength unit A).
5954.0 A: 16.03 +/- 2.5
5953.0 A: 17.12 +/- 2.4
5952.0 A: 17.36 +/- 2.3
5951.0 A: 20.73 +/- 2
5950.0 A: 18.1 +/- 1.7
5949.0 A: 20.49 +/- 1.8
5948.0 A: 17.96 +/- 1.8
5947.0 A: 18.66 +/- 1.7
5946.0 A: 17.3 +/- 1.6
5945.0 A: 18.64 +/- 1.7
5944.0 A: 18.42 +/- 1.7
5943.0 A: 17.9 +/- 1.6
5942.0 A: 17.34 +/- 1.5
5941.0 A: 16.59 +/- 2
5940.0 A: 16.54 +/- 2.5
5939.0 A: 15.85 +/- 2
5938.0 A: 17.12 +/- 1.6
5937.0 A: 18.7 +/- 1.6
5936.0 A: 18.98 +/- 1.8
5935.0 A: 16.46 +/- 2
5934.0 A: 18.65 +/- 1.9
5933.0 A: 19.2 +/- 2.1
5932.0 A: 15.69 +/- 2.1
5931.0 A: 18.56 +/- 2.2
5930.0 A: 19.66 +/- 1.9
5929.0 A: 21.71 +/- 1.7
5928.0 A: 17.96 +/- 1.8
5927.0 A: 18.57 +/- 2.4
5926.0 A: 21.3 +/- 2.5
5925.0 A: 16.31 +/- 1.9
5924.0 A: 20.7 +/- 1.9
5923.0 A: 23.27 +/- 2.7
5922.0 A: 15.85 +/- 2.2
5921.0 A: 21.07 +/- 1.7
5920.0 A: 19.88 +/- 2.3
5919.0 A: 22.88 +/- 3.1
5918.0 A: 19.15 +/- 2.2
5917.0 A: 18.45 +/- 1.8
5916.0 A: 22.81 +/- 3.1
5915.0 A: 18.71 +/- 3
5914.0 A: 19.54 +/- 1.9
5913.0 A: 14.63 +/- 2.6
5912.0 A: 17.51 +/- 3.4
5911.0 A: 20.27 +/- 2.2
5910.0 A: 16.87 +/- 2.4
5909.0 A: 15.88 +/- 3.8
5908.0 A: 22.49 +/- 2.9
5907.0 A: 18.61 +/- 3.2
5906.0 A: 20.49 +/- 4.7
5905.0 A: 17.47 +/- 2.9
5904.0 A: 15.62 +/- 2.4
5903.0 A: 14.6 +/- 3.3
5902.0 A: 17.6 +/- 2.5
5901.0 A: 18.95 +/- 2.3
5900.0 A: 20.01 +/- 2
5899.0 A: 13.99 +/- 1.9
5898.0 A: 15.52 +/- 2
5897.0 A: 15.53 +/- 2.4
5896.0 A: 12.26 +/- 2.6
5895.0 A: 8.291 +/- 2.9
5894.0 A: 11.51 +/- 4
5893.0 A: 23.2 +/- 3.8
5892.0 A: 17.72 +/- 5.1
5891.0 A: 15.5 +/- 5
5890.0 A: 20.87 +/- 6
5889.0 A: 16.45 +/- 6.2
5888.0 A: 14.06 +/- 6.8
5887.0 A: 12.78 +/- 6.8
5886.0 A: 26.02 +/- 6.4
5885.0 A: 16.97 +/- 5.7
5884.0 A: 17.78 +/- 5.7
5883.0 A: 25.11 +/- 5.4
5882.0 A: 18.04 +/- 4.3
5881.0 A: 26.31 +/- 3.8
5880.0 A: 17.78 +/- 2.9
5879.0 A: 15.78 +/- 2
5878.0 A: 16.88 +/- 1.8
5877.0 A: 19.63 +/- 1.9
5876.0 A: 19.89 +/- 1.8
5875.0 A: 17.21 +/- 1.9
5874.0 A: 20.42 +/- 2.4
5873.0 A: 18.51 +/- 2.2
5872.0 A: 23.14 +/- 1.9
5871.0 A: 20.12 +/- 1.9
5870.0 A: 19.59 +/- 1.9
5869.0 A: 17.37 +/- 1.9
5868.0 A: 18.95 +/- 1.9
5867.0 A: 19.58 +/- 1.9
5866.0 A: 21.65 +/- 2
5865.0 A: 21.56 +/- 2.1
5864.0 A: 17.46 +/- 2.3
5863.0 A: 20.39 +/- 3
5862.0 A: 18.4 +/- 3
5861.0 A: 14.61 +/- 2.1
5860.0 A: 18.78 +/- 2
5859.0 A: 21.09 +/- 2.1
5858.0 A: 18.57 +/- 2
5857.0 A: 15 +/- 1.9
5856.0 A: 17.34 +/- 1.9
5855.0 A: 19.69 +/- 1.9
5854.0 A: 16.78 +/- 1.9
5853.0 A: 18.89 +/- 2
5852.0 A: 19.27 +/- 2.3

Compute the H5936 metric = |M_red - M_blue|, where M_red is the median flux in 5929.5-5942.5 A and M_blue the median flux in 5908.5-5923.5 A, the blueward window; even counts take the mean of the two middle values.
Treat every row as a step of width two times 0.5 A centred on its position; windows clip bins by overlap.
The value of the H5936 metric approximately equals 1.8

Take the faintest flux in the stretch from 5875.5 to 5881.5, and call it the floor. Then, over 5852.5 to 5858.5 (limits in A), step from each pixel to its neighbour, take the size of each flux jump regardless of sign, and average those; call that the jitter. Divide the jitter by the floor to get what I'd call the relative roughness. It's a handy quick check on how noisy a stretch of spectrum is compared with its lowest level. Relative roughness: 0.168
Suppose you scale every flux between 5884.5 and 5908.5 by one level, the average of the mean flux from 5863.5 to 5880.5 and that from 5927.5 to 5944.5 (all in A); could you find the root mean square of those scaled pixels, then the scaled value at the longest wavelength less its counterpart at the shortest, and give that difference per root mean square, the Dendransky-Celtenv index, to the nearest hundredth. 0.32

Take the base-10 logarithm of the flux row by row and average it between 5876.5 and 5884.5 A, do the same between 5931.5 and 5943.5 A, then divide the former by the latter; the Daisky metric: 1.04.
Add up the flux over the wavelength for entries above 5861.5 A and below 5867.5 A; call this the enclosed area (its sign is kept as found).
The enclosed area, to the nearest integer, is 119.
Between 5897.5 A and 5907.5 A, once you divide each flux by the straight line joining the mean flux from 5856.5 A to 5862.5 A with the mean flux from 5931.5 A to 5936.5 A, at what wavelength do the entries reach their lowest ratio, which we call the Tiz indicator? 5899.0 A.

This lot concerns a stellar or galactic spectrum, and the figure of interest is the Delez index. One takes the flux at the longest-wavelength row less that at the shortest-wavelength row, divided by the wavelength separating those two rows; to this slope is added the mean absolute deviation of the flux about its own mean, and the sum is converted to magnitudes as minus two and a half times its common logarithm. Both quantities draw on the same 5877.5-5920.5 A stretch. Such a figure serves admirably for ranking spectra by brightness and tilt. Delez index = -1.2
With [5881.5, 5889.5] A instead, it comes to -1.3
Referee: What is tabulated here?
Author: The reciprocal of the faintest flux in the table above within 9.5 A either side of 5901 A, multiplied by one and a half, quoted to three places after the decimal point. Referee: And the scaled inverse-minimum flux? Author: 0.181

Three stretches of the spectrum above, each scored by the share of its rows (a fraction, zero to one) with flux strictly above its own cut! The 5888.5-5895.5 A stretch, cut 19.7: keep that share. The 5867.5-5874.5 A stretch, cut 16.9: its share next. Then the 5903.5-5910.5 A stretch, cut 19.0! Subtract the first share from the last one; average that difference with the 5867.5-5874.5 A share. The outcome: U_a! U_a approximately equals 0.5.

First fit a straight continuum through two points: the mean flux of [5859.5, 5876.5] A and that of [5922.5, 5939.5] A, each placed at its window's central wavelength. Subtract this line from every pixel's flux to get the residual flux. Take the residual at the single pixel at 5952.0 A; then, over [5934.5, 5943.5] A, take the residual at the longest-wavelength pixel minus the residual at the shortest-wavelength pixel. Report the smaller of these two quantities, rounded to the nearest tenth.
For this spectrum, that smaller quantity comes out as -1.2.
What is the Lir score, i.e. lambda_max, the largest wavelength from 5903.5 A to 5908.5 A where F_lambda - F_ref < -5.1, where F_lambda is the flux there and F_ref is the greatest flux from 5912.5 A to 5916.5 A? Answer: 5905.0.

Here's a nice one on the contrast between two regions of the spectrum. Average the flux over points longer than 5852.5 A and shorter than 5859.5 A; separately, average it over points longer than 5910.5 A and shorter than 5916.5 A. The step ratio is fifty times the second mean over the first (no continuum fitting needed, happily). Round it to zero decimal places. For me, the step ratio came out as 52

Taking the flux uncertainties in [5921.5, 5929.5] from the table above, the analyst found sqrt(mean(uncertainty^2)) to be 2.16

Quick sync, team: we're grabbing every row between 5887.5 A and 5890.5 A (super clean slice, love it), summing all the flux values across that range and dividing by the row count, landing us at 17.1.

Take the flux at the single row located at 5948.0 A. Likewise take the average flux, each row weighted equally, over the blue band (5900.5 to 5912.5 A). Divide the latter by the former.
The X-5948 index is 1.00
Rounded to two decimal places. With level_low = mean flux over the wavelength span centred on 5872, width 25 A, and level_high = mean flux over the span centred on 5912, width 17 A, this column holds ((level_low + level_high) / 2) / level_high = 1.01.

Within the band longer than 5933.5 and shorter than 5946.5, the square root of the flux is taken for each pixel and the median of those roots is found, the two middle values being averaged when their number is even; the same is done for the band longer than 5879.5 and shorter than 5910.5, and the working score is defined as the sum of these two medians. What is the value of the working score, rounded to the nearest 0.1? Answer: 8.3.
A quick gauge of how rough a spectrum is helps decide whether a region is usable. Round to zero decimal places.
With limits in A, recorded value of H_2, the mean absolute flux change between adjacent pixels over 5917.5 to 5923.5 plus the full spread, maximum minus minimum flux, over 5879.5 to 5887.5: 18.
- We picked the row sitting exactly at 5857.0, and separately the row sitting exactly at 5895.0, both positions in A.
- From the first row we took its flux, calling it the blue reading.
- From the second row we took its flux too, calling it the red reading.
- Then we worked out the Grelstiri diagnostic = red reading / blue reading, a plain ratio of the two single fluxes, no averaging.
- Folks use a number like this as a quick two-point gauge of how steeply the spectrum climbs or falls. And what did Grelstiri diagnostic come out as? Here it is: 0.6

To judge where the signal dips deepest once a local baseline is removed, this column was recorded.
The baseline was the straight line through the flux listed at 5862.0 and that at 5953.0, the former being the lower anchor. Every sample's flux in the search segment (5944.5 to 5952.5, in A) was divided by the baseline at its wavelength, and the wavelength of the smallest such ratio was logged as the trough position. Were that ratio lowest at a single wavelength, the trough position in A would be 5946.0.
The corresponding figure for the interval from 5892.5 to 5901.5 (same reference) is 5895.0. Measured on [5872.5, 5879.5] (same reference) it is 5879.0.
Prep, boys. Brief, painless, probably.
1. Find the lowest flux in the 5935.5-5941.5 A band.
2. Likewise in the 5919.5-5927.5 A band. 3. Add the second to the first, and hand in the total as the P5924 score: 31.7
